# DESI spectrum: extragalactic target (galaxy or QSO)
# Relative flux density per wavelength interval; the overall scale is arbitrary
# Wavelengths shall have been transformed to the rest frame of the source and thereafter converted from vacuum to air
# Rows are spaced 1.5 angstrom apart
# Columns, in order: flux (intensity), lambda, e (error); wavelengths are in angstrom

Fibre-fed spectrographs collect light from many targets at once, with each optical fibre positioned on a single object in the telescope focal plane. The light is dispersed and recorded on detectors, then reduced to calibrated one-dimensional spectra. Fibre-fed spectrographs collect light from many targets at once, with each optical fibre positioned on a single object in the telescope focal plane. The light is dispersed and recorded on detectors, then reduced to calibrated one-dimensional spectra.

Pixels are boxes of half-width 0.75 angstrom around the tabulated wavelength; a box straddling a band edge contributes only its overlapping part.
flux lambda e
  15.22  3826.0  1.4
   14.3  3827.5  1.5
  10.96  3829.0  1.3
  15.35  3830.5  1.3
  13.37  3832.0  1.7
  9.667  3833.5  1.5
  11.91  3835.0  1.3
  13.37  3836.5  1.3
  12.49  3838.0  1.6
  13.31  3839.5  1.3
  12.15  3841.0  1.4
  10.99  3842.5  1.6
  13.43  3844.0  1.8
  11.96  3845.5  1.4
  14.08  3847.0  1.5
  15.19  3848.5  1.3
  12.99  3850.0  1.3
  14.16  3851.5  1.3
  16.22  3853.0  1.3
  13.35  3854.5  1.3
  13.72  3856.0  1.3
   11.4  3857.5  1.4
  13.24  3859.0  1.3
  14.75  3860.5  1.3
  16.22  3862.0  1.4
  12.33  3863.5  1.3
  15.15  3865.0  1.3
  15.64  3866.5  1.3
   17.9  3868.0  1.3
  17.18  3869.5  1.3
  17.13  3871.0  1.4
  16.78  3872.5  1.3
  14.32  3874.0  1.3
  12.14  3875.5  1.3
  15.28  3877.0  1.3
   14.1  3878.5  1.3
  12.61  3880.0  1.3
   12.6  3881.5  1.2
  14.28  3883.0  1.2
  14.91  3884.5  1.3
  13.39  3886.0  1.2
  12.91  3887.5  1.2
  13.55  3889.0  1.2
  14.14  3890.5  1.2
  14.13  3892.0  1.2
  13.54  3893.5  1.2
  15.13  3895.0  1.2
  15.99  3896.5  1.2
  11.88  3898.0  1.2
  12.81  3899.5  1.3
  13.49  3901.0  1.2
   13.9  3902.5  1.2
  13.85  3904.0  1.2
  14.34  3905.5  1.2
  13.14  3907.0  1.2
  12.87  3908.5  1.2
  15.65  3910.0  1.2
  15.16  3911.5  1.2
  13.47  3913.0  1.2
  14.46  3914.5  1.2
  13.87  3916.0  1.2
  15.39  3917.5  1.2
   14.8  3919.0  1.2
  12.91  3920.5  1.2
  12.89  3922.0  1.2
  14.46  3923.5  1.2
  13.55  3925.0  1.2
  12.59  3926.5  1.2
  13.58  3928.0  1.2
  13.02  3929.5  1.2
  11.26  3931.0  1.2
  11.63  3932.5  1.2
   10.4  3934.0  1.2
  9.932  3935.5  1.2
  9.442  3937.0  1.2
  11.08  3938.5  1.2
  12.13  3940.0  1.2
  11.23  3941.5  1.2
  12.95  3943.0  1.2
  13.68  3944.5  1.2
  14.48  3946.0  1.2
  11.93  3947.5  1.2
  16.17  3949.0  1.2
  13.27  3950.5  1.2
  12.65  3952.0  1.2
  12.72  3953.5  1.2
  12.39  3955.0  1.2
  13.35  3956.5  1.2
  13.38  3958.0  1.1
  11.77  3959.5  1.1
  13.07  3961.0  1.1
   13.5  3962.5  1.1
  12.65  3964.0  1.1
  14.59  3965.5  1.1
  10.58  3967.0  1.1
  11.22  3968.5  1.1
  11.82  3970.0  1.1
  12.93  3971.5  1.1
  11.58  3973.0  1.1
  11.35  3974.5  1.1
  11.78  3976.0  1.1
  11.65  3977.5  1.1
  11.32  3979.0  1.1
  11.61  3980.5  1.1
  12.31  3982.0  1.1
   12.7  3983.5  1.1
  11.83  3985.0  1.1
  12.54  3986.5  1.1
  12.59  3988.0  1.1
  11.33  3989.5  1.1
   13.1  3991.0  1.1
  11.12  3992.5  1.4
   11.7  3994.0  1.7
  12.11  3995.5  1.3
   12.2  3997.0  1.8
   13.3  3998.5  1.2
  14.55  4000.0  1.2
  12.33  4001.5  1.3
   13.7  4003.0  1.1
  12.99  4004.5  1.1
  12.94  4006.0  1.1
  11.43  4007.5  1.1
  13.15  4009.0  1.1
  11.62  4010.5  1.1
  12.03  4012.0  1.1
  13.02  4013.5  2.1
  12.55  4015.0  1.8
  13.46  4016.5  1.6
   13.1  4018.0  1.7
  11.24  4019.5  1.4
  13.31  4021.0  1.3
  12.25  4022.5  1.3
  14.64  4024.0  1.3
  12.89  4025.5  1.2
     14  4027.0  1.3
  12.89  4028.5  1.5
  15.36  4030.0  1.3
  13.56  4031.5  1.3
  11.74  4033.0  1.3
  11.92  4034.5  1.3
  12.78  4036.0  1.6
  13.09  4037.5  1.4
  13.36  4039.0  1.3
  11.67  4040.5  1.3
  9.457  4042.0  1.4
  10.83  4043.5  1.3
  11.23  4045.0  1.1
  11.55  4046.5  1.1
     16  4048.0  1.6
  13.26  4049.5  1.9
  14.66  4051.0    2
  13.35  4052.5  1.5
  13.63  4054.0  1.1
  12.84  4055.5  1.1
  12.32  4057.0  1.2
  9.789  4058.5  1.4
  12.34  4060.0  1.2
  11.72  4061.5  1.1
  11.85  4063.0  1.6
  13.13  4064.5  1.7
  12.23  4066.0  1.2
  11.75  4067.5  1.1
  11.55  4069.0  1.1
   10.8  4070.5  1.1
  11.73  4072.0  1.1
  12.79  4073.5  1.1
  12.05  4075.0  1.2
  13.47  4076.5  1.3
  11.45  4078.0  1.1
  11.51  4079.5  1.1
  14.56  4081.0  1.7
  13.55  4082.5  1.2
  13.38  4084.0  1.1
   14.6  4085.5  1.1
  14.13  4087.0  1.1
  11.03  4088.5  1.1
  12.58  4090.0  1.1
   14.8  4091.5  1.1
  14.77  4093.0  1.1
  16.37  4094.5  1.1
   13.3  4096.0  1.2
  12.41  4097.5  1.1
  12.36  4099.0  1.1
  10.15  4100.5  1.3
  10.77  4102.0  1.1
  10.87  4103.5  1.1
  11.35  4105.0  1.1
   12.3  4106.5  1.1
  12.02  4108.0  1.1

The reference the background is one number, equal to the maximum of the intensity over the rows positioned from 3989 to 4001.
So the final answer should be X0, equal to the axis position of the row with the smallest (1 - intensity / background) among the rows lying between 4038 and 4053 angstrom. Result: 4048.0 angstrom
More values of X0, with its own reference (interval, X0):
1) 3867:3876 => 3868.0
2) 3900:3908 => 3905.5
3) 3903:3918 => 3910.0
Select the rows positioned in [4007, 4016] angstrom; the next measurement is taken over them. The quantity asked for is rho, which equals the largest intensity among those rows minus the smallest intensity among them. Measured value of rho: 1.7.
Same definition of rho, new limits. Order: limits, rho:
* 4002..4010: 2.3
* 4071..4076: 1.1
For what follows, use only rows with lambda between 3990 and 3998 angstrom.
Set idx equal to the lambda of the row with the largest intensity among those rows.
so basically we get 3991.0 angstrom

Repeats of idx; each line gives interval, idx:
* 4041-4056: 4048.0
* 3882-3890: 3884.5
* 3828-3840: 3830.5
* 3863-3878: 3868.0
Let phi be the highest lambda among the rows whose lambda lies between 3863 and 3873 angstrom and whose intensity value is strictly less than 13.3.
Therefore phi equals 3863.5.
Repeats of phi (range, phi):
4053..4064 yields 4063.0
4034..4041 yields 4040.5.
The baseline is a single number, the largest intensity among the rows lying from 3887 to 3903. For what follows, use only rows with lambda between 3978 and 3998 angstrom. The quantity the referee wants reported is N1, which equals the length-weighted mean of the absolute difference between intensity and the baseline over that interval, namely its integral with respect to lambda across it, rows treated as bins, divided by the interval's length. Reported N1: 3.9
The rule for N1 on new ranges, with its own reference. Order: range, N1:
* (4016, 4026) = 3.0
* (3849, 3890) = 2.0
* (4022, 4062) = 3.3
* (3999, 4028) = 3.1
